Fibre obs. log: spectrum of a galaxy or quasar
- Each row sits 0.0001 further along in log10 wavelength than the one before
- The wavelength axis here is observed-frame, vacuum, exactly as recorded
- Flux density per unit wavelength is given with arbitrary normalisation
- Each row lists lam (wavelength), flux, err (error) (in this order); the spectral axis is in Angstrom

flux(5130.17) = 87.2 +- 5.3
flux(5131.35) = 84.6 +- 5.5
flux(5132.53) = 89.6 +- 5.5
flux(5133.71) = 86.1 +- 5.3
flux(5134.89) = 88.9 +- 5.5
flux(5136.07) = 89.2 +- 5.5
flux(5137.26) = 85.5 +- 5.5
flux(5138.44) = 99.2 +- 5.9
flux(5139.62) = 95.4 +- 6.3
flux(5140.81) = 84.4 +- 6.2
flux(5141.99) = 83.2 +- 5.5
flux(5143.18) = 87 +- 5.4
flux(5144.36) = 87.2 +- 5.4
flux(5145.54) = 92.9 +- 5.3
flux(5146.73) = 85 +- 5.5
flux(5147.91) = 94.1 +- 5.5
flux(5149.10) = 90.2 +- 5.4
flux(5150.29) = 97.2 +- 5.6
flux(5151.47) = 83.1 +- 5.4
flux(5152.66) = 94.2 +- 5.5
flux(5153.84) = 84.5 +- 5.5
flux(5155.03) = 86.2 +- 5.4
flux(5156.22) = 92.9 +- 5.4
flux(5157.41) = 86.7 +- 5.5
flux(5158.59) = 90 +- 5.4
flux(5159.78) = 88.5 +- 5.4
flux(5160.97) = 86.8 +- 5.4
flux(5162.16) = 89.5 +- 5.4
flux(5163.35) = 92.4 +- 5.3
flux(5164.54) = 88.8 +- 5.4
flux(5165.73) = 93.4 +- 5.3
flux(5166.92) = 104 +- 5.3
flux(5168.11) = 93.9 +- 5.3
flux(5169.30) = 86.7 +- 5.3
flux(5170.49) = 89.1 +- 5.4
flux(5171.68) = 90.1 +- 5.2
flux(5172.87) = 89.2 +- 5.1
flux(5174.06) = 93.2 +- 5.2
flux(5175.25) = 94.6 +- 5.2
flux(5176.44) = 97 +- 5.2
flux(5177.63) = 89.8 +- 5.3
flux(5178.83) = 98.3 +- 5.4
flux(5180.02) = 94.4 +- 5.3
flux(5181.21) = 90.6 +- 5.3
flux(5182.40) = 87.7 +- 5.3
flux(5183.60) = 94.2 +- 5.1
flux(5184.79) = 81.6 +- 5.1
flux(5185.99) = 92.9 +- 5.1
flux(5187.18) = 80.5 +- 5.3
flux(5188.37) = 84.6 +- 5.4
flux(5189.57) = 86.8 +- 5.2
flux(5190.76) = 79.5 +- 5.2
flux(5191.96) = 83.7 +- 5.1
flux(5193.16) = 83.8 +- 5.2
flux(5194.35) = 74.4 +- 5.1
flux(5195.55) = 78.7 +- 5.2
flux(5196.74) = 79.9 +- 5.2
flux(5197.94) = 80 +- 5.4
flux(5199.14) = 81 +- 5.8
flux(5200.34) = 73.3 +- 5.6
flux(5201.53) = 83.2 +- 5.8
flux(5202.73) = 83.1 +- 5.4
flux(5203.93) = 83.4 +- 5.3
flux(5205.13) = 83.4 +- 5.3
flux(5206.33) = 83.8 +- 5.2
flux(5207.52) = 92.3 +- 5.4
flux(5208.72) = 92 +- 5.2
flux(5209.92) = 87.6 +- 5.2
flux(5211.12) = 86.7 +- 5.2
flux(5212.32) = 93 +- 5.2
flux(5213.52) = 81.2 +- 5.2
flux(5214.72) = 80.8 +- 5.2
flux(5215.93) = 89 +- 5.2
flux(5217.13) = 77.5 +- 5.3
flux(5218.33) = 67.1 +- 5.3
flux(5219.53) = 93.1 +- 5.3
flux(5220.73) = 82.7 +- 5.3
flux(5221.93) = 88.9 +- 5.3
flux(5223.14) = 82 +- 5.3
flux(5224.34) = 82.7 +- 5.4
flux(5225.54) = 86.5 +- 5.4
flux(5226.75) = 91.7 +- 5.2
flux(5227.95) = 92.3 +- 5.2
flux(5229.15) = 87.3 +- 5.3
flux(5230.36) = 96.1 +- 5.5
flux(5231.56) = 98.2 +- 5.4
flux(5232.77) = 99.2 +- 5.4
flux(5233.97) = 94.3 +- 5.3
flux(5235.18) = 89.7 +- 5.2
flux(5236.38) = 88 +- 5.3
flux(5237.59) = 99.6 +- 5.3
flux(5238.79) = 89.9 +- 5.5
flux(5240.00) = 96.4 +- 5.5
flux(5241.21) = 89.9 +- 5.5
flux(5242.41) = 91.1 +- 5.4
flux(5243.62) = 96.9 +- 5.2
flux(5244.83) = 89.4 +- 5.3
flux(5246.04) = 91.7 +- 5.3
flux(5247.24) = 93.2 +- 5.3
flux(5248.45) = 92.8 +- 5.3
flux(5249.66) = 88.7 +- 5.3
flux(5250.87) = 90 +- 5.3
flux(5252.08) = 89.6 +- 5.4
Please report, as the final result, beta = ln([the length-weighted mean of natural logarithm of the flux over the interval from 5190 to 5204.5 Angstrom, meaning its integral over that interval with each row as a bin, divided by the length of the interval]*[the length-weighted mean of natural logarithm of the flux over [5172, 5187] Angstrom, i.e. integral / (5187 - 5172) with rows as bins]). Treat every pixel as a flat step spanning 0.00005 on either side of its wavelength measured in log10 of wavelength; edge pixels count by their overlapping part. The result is 2.99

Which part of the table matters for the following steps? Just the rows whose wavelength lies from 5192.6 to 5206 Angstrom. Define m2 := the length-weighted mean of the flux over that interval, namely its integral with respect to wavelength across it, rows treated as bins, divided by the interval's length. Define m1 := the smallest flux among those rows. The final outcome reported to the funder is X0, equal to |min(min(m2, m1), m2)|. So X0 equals 73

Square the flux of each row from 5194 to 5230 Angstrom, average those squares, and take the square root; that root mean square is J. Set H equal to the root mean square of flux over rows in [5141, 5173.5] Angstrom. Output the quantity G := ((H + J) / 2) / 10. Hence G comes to 8.71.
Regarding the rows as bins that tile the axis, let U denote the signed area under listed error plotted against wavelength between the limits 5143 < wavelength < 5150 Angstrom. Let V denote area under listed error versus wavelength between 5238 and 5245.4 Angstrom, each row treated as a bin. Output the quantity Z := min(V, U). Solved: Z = 38.0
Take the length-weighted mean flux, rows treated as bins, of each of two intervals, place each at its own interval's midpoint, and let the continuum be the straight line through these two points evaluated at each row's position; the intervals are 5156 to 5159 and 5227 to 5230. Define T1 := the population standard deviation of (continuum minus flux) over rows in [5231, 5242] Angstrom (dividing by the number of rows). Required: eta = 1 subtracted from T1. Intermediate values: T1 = 4.4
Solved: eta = 3.4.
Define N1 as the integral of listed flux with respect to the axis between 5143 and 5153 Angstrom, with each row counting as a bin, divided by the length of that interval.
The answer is 90.2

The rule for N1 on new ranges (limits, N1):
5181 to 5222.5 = 84.0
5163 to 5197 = 88.8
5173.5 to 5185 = 92.5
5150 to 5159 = 89.2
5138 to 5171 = 90.2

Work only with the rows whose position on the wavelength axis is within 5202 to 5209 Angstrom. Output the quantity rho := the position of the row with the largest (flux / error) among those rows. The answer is 5208.72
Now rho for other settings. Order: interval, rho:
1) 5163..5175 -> 5166.92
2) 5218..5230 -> 5227.95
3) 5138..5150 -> 5145.54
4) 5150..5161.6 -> 5150.29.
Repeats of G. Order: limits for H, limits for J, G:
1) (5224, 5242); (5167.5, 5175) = 9.13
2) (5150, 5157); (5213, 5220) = 8.59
